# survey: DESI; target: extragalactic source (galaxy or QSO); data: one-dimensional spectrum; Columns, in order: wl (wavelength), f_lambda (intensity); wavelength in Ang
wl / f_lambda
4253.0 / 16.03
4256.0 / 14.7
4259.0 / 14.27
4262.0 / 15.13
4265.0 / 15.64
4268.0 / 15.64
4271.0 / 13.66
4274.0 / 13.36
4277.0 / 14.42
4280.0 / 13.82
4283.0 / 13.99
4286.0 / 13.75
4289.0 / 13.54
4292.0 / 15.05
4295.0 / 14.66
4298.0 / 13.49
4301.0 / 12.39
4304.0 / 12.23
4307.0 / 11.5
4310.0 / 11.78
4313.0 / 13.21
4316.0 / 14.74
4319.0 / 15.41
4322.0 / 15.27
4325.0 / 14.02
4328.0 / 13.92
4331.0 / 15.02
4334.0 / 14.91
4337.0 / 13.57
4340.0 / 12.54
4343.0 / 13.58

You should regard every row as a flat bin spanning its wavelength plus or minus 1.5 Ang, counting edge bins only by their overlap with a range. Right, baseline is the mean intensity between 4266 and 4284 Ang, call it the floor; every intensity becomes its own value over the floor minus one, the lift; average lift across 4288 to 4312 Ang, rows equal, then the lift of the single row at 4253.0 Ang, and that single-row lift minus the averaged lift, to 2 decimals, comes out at 0.21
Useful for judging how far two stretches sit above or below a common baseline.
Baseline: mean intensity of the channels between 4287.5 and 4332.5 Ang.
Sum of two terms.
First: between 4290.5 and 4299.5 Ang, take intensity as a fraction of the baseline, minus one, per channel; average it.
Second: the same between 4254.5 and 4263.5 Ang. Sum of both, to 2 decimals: 0.12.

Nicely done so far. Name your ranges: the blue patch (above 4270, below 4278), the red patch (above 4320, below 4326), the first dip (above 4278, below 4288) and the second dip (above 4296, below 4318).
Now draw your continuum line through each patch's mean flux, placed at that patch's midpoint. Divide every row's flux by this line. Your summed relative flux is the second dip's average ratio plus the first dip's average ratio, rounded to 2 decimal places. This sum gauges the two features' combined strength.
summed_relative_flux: 1.88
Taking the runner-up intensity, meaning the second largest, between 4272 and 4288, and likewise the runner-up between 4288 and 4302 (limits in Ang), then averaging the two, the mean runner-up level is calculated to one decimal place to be 14.3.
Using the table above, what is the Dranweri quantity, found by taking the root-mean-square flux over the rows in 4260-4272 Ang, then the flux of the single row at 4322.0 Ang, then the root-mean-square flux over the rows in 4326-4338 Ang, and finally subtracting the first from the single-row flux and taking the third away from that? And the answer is -14.1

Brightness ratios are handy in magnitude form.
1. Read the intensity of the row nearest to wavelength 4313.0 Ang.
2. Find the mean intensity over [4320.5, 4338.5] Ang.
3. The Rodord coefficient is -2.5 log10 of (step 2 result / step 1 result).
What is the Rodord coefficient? -0.10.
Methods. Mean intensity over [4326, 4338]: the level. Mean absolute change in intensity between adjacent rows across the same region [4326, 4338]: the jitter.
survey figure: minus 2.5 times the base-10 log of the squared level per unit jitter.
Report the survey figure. -6.0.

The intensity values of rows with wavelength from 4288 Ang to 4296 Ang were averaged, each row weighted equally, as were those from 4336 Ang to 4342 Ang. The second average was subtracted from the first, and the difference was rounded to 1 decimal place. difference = 1.4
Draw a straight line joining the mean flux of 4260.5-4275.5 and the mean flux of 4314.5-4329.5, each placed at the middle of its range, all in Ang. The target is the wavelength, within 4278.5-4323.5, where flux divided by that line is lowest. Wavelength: 4307.0 Ang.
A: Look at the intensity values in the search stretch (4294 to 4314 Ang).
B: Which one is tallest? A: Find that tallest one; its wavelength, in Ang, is 4295.0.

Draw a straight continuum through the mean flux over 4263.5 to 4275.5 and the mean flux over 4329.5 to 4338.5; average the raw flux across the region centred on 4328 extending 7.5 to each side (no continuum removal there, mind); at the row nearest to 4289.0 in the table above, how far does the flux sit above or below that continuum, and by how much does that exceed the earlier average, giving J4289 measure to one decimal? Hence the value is -15.6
